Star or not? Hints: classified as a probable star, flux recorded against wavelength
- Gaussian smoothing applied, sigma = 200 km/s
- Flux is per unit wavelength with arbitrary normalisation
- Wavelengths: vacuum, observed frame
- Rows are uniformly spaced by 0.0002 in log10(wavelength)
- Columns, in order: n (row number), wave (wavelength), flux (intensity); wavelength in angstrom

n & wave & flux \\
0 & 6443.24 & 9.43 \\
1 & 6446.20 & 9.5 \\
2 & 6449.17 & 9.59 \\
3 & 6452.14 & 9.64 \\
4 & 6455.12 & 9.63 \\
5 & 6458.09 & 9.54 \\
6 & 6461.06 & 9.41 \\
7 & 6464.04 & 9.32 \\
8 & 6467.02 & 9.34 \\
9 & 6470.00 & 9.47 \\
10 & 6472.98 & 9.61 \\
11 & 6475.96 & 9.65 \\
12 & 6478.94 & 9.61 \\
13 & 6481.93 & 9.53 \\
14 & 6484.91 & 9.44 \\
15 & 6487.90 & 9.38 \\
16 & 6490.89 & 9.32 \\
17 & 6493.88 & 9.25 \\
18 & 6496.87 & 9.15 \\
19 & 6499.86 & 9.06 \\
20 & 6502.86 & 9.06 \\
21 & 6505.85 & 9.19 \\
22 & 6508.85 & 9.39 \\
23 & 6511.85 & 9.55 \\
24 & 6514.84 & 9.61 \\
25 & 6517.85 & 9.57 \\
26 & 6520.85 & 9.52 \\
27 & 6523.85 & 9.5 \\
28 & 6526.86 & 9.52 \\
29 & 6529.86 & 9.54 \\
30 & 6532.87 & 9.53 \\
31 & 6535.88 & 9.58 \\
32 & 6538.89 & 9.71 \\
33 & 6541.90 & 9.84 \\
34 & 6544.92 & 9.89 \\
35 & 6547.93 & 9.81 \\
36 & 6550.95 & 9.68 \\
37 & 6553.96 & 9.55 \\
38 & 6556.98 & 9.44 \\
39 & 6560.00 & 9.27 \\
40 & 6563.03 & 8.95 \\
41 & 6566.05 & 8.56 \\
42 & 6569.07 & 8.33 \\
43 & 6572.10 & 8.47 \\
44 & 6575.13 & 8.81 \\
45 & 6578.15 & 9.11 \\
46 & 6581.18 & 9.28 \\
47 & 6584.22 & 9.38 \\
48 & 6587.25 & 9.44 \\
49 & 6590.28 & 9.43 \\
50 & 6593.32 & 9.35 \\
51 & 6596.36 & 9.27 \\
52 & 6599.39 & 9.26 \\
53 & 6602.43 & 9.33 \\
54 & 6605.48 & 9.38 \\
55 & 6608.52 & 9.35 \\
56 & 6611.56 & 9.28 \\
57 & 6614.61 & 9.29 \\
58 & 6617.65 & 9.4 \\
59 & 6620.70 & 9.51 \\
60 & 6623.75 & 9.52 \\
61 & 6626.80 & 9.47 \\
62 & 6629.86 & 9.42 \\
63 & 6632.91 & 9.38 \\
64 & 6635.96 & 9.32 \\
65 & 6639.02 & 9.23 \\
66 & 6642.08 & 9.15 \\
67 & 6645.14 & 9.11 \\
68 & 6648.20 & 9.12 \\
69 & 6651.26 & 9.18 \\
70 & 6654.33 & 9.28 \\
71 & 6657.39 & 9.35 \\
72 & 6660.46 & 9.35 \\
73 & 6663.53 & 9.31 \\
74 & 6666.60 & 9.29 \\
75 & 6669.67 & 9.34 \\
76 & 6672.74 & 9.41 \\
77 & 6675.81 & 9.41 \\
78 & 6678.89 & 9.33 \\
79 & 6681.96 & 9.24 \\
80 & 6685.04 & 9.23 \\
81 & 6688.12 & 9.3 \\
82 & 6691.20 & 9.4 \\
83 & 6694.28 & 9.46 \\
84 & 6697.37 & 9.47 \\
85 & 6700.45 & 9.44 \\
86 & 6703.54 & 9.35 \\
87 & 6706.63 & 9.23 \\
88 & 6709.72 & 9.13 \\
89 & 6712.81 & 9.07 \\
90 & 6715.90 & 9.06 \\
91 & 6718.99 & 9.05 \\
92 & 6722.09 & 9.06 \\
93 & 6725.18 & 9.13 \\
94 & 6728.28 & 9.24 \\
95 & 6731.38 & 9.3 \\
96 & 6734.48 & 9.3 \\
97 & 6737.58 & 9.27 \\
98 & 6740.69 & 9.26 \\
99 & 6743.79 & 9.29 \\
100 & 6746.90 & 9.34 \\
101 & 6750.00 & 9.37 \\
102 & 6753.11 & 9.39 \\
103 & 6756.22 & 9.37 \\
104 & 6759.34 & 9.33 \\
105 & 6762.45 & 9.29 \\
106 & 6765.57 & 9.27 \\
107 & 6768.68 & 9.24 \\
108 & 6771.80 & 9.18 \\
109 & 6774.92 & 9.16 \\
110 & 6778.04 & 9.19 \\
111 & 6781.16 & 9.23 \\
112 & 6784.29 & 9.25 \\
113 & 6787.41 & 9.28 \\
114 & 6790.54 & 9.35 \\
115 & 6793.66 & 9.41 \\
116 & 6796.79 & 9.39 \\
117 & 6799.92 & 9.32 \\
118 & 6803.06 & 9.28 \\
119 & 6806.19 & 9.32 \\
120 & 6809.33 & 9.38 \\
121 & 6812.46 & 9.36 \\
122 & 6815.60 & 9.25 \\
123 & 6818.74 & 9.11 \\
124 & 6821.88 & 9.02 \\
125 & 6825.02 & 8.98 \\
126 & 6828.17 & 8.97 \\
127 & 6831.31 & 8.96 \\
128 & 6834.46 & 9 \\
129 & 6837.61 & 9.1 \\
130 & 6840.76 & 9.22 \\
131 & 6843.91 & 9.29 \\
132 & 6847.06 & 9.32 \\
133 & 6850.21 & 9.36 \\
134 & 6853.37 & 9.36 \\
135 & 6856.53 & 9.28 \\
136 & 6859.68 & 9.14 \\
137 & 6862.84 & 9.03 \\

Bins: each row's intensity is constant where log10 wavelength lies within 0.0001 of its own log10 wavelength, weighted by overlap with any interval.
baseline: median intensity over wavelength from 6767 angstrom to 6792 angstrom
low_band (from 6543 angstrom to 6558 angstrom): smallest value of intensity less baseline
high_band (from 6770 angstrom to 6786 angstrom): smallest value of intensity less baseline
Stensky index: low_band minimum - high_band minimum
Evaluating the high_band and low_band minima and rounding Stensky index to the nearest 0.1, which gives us 0.3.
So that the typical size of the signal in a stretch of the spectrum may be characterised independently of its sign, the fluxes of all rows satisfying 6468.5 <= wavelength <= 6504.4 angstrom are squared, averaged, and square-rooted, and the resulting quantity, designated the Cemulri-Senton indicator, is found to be 9.38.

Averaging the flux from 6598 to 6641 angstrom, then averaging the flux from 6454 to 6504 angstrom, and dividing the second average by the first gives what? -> 1.00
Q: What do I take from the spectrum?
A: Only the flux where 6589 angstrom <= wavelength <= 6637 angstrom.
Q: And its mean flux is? 9.37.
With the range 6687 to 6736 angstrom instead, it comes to 9.25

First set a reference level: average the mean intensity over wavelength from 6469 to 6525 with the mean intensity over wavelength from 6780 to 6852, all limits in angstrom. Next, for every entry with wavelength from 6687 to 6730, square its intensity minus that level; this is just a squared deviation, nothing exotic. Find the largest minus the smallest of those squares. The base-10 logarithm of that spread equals -1.14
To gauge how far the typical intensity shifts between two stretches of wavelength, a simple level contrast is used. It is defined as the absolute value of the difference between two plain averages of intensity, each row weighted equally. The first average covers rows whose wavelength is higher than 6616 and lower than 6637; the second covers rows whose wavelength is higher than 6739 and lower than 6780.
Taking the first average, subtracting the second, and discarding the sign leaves 0.15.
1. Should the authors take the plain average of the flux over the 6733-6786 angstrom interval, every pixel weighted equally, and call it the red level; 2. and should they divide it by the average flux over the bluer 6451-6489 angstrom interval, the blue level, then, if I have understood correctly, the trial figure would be 0.976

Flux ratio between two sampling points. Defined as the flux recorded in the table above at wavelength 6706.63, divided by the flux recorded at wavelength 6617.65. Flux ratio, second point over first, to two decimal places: 0.98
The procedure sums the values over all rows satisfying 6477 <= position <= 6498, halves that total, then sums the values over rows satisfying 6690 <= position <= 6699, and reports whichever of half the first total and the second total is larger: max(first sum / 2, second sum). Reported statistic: 33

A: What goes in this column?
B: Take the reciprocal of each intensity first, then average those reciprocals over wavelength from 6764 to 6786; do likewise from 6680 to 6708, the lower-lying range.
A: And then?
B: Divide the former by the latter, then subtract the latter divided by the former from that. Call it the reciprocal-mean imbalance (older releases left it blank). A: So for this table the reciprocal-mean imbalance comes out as 0.028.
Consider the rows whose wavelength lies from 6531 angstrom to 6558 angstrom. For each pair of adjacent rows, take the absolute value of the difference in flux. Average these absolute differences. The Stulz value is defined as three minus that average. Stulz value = 2.90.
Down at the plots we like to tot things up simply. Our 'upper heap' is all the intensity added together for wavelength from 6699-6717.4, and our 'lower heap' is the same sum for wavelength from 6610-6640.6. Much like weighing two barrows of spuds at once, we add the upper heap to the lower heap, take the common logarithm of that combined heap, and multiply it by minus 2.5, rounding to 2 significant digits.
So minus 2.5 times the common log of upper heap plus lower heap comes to -5.4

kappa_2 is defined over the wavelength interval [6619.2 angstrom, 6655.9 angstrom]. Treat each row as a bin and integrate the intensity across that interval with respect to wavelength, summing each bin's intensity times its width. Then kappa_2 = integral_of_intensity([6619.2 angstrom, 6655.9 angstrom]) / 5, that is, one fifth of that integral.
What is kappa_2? 68.3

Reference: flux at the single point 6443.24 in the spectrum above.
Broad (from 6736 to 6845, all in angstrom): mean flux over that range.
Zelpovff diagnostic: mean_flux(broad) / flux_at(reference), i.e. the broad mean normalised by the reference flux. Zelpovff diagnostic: 0.980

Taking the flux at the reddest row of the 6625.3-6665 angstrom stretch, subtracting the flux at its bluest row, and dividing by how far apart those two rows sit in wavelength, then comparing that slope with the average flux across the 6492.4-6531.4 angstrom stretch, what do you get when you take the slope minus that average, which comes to -9.38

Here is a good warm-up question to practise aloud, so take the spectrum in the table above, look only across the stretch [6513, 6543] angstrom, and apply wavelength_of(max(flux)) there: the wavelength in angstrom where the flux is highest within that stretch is 6541.90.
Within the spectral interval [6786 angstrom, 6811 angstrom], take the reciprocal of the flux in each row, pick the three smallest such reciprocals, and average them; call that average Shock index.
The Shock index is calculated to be 0.106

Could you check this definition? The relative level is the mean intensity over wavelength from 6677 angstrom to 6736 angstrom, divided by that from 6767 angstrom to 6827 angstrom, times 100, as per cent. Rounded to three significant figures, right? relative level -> 100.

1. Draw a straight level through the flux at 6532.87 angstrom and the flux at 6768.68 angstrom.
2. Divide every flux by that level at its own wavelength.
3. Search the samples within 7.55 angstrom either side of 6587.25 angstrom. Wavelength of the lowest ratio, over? 6581.18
